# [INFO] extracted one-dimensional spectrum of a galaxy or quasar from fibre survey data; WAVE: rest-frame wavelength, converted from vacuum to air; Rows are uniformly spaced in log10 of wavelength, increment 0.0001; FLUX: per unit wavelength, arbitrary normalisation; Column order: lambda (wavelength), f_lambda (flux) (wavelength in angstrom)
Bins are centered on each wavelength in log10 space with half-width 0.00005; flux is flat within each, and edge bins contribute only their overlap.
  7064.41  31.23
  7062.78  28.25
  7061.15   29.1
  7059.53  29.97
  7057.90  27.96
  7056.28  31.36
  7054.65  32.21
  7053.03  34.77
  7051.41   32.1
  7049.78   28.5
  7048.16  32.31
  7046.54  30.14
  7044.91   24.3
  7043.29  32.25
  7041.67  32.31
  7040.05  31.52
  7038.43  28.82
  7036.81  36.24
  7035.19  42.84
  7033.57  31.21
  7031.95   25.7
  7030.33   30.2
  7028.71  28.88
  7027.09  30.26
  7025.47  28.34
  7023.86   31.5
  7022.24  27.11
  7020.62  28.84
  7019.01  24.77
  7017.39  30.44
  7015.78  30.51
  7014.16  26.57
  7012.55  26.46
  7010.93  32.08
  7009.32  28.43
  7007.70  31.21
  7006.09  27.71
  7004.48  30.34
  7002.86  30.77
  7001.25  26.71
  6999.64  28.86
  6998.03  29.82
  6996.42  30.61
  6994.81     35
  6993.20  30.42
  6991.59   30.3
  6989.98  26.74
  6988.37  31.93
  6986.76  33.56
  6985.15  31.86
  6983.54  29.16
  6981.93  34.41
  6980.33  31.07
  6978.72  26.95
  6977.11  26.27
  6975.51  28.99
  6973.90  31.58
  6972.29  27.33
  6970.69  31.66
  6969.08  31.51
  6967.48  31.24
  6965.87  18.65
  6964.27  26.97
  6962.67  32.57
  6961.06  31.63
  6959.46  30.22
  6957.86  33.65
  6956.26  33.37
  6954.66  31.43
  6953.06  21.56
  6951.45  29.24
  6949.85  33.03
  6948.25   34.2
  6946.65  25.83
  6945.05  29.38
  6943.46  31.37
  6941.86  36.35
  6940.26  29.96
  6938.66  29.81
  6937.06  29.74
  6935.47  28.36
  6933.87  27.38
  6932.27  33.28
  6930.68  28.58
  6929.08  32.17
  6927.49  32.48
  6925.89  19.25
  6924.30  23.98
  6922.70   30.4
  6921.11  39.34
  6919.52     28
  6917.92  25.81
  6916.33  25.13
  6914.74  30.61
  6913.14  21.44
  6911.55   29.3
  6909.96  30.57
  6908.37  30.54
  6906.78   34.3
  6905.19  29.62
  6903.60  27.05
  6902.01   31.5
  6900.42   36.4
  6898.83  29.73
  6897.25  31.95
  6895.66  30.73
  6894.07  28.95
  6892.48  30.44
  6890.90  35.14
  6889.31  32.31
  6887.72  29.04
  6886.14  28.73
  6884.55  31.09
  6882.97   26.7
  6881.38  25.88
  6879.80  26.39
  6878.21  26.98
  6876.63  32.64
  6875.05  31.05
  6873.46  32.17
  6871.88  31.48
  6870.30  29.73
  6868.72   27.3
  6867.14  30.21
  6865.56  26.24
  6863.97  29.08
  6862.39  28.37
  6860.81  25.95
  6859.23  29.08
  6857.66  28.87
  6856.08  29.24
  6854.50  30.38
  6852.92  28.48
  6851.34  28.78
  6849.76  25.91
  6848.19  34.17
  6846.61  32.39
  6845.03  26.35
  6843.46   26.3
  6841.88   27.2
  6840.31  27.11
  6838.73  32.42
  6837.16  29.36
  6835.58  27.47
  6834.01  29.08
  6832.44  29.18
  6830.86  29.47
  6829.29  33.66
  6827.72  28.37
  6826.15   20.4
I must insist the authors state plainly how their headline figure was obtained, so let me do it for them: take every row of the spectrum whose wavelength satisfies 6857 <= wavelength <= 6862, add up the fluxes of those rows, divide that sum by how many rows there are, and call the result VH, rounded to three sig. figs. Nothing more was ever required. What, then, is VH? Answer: 28.0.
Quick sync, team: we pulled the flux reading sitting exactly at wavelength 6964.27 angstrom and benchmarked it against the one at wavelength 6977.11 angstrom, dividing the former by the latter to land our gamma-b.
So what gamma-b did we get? 1.03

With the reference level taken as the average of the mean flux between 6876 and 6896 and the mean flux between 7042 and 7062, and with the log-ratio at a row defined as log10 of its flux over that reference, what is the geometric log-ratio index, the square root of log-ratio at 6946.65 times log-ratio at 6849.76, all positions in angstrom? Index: 0.0645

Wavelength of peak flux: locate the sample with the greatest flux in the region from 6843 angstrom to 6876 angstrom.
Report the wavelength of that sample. 6848.19 angstrom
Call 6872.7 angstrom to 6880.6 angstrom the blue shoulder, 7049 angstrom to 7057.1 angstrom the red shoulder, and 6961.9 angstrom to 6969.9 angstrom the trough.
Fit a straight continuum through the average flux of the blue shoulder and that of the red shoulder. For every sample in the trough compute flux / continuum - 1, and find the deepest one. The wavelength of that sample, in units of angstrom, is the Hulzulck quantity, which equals 6965.87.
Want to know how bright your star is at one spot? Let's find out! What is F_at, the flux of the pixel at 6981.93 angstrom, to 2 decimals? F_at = 34.41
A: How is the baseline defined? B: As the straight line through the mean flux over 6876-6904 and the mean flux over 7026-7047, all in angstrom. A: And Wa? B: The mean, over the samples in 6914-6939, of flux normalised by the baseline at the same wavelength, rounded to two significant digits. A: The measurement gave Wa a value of 0.96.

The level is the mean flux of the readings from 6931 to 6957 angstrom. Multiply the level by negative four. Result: -121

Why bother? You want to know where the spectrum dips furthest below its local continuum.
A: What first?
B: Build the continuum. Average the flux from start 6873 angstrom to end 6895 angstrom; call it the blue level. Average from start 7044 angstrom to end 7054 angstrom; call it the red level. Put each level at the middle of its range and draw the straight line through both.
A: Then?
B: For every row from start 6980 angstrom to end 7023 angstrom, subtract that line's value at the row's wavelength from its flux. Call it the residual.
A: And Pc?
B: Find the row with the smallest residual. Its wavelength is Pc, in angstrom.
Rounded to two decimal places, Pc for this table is 7019.01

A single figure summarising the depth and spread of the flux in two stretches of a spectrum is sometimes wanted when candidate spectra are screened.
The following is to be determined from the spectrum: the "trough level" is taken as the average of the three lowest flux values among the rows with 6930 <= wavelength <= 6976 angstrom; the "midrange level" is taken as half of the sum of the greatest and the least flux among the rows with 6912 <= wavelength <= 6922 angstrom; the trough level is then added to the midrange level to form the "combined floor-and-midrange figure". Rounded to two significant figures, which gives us 52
